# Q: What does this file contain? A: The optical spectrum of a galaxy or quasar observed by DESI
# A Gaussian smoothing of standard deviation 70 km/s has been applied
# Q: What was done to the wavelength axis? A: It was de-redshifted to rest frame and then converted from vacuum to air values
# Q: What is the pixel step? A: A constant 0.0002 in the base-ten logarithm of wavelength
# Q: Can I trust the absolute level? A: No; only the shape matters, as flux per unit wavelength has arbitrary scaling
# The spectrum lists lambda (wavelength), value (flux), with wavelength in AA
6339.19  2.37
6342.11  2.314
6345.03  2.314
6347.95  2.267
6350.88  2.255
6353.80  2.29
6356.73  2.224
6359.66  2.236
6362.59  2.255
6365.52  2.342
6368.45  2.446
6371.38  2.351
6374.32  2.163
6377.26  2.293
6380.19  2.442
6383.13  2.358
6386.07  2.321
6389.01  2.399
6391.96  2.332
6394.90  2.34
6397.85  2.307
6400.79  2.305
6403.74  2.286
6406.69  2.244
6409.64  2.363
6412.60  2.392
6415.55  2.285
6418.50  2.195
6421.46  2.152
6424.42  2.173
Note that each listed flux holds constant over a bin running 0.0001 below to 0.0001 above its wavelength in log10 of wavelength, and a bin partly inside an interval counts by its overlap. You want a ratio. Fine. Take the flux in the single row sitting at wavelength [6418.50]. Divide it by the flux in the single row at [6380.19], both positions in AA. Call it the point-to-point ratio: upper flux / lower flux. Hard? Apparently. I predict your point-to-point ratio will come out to 0.90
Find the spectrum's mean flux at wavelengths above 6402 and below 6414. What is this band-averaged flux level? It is 2.32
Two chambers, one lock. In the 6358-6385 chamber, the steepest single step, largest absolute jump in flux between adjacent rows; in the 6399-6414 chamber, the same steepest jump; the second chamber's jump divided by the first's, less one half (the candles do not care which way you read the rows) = 0.13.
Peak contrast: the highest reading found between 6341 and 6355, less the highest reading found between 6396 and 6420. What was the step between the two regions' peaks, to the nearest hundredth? -0.08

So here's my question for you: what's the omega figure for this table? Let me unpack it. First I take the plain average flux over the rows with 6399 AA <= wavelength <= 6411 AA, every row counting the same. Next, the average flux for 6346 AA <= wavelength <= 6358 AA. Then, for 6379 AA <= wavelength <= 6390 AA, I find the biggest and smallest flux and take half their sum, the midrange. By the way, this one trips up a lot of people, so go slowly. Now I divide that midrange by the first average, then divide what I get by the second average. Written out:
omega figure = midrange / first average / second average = 0.458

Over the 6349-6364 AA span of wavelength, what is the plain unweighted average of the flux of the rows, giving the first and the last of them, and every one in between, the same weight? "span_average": 2.25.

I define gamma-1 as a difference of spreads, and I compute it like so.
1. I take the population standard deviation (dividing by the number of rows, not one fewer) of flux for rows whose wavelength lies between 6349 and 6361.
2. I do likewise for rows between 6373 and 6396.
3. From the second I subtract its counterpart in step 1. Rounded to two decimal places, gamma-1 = 0.05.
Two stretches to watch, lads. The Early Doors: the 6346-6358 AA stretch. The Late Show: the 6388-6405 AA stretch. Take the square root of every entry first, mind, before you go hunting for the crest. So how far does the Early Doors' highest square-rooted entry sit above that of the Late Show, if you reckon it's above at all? -0.04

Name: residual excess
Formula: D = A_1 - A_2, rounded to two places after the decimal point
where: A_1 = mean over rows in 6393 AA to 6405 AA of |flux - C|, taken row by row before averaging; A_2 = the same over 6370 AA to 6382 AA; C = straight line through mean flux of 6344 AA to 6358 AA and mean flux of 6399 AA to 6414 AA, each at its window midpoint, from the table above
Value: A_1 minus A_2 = -0.07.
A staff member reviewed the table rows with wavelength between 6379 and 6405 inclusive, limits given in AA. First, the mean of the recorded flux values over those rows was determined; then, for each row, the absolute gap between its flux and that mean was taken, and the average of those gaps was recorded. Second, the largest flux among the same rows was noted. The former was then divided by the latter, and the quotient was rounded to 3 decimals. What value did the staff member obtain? 0.015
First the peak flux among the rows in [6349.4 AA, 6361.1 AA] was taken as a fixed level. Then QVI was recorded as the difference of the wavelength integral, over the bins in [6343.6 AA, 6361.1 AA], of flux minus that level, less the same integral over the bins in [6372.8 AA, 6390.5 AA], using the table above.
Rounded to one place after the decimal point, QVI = -1.1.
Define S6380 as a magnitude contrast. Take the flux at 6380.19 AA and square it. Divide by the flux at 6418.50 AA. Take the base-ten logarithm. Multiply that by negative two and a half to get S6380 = -1.09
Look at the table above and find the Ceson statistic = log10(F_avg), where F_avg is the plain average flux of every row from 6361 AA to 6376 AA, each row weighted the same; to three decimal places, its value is 0.364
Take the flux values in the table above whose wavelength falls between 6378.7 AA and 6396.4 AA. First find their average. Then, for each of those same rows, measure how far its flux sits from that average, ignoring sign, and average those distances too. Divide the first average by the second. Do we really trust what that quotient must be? 64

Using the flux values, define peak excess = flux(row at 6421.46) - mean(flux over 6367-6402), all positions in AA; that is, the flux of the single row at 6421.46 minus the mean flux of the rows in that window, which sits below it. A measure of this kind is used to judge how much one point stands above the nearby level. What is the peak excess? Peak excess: -0.19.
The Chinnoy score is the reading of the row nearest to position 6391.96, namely 2.332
